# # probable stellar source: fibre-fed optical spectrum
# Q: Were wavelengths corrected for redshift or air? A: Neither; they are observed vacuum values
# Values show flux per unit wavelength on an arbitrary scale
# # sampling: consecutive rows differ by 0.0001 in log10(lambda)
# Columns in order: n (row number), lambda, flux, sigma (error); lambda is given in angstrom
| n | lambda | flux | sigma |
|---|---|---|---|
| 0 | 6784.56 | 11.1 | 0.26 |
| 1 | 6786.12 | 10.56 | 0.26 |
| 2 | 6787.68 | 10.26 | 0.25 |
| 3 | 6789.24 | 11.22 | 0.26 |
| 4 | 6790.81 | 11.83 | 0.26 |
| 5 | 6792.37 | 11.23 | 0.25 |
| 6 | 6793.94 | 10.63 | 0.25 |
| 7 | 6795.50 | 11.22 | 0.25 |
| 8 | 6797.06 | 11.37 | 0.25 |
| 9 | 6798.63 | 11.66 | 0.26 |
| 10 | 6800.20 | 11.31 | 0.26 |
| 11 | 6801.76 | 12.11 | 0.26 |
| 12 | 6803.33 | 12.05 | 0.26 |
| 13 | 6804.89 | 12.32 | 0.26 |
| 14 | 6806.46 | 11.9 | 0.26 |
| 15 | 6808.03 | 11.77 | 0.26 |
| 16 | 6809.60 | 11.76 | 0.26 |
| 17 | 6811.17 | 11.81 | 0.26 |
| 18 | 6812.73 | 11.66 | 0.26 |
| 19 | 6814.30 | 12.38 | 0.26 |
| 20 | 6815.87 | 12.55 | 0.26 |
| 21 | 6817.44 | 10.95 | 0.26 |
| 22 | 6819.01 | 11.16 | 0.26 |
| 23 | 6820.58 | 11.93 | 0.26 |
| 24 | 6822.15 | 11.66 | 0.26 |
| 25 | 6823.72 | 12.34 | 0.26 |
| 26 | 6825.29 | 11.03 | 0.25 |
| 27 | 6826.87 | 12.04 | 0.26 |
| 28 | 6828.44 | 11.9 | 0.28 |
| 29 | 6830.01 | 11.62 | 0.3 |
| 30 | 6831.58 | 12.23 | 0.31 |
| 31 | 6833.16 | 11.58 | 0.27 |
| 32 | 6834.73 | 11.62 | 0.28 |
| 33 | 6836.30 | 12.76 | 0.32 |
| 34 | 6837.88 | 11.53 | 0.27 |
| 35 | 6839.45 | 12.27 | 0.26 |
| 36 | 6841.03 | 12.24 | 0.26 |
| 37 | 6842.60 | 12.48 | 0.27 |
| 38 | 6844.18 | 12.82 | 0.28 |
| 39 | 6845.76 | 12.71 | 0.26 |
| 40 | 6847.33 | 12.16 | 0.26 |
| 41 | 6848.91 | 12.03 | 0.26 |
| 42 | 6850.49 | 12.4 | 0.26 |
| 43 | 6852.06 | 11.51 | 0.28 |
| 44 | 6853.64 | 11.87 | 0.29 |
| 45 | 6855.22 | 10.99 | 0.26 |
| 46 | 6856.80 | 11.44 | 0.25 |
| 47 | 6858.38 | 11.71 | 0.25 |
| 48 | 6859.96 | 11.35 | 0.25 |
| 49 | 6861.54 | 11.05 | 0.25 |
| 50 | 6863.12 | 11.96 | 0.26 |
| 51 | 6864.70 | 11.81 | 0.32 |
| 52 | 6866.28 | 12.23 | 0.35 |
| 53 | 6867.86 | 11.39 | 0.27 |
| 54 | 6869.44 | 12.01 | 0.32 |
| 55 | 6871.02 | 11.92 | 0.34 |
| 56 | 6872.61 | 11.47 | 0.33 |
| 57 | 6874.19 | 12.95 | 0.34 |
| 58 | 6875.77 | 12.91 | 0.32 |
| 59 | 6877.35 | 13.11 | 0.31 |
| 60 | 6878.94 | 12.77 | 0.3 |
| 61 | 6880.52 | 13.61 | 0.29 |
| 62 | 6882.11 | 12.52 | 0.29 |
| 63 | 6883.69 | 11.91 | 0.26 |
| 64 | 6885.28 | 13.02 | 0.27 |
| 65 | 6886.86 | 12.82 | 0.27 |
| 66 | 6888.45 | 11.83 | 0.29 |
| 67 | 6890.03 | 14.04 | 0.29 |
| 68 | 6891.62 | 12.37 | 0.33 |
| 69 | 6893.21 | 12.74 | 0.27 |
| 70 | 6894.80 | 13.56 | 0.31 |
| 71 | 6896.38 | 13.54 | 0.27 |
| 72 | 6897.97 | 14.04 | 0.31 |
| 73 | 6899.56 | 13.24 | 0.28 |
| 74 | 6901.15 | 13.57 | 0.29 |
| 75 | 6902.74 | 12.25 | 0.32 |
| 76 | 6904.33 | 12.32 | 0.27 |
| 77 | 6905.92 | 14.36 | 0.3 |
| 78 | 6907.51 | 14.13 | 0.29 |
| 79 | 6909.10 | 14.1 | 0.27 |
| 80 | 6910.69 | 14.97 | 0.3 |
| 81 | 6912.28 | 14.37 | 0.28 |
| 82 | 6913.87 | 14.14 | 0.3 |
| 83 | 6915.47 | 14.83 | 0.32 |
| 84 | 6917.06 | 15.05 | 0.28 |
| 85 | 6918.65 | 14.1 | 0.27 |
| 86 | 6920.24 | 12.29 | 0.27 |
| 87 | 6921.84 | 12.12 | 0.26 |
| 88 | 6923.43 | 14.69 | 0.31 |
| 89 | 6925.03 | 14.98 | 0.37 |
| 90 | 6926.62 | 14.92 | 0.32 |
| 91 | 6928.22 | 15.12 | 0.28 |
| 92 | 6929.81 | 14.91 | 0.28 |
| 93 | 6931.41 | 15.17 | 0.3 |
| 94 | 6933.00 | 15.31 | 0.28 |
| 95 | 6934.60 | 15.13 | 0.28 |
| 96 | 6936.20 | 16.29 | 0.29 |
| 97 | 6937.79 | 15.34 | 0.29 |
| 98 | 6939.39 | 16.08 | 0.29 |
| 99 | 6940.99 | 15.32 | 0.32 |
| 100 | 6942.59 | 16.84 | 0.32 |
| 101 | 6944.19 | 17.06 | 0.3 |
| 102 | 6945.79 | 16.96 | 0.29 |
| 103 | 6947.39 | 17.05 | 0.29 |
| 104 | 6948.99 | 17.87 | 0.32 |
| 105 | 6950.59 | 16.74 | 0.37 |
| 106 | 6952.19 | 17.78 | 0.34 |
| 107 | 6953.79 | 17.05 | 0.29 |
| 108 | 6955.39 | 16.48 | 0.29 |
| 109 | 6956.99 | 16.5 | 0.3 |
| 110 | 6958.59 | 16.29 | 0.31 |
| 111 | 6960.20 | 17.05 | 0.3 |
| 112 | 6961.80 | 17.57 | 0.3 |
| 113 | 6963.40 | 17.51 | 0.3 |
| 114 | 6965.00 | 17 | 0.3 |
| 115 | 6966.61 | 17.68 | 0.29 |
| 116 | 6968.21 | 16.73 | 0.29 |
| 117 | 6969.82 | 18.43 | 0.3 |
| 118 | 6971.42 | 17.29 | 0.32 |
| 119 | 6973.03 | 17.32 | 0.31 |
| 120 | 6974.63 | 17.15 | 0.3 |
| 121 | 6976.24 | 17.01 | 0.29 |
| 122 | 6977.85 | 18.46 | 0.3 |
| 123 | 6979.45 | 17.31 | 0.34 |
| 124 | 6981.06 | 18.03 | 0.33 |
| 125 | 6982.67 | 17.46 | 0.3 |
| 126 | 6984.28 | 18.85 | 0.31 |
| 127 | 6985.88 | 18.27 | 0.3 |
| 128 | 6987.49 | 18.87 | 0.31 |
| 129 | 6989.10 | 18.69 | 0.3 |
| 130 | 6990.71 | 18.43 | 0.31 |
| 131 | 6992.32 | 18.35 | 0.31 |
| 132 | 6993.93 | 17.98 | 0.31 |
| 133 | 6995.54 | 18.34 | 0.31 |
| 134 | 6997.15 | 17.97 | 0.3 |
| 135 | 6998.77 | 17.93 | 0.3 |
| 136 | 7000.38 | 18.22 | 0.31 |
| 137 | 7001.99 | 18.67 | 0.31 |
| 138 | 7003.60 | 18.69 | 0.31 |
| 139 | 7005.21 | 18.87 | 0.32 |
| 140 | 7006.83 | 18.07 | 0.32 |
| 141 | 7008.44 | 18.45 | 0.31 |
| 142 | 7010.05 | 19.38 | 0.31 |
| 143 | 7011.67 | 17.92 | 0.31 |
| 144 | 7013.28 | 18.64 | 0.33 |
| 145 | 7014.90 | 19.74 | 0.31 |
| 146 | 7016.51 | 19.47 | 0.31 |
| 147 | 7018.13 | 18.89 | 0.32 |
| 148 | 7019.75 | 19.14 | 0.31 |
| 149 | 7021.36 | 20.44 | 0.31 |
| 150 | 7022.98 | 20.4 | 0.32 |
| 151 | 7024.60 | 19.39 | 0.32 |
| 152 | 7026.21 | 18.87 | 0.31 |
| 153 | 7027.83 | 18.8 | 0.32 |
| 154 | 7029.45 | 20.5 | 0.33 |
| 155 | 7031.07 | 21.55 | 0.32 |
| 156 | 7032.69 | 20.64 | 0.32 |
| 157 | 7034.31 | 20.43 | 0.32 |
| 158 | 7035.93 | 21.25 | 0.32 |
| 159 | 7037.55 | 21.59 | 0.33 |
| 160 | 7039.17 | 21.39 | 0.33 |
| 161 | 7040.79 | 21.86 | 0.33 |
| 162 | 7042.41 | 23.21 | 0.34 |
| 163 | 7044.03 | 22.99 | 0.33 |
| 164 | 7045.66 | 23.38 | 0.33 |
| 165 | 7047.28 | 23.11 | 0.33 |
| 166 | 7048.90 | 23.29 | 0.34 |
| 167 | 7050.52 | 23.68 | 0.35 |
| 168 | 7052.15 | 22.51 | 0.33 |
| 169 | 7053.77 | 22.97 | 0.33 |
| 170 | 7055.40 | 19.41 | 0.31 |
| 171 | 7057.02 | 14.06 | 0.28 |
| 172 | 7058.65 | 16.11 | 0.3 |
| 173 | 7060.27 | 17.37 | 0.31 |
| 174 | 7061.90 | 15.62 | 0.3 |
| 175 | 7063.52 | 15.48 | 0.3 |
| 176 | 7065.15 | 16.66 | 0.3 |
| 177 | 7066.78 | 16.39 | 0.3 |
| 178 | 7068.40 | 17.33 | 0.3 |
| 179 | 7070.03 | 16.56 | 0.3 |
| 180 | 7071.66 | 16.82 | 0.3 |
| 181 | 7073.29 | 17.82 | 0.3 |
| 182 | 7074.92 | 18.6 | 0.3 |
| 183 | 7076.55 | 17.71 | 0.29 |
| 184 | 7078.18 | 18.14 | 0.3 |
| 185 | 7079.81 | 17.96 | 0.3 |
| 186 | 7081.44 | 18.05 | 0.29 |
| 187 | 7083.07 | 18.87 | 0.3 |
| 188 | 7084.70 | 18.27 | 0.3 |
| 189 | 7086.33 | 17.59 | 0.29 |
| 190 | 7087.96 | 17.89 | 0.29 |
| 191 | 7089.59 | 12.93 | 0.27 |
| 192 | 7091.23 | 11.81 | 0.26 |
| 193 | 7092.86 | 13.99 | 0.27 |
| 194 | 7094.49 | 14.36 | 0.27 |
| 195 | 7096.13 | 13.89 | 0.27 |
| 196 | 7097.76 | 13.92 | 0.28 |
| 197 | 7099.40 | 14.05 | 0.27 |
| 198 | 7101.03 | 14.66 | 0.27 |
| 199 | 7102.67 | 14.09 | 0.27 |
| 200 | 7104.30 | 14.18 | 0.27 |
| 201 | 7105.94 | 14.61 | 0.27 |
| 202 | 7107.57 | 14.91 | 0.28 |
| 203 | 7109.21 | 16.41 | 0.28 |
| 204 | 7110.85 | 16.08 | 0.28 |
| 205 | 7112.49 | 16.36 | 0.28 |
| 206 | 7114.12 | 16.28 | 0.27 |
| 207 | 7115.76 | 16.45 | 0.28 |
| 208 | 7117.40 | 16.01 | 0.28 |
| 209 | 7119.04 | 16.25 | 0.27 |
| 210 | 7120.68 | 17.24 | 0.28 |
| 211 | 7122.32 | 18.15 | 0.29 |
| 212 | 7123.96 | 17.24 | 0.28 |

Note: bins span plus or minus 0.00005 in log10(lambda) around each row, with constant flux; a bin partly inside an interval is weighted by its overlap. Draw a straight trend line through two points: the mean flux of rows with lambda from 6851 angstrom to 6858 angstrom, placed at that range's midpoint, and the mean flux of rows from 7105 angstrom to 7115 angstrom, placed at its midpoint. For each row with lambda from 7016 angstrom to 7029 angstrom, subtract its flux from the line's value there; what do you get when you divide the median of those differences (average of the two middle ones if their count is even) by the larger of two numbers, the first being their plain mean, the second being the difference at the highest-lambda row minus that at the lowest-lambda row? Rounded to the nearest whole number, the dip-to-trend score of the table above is -6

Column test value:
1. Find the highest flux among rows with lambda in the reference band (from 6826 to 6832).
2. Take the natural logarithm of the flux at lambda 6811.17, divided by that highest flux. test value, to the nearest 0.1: 0.0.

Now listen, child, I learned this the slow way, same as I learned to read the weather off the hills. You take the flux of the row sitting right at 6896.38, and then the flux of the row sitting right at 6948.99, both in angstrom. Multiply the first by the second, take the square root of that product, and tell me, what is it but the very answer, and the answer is 15.6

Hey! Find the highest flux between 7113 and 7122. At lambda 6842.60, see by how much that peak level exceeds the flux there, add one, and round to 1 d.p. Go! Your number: 5.8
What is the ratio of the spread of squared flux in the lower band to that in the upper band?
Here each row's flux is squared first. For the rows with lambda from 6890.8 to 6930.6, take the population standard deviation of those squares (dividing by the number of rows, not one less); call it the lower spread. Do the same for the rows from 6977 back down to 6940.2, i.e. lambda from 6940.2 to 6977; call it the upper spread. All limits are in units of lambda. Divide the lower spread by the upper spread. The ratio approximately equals 1.3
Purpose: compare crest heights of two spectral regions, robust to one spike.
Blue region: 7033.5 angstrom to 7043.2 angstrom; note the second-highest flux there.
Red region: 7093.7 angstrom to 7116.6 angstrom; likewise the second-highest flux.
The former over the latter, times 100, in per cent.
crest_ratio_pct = 133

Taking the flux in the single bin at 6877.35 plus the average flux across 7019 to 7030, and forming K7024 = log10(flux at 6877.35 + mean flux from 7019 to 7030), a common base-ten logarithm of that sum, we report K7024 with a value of 1.52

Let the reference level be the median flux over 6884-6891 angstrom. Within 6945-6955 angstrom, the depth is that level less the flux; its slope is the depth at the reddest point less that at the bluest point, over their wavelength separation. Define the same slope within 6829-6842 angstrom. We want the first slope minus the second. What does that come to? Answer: 0.05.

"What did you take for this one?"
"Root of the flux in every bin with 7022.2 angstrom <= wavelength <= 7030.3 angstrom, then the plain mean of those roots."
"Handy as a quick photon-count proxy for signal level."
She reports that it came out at 4.43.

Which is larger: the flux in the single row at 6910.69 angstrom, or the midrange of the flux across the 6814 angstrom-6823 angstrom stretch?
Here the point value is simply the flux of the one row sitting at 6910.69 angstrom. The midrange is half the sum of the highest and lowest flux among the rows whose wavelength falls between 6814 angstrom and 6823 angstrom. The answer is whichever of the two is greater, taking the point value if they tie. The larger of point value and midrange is 15.0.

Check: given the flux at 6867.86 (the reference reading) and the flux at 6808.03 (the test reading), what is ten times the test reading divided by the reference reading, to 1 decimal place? 10.3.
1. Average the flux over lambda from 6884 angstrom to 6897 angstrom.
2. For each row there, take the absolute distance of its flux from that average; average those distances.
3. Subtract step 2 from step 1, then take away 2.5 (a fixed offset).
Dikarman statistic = 9.9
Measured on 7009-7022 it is 16.1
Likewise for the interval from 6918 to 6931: 10.7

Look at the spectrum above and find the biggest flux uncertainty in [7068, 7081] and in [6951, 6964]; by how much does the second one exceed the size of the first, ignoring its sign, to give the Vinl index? 0.04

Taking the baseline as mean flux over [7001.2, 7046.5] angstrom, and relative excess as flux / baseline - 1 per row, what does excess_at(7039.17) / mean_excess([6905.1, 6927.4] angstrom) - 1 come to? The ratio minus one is -1.2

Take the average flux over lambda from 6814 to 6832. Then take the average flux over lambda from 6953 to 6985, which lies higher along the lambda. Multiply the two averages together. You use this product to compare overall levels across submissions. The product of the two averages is 205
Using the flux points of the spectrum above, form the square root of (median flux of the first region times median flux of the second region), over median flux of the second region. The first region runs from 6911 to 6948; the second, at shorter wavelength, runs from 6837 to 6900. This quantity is 1.11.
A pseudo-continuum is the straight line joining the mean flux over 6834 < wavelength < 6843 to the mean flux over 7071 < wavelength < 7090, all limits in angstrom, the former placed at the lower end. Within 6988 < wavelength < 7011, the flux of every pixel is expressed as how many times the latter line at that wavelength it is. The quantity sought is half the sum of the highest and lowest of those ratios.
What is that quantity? 1.17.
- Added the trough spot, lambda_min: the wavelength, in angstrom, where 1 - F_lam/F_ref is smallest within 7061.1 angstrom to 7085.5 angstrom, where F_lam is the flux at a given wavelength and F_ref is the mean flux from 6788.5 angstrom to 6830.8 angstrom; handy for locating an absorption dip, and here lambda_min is 7083.07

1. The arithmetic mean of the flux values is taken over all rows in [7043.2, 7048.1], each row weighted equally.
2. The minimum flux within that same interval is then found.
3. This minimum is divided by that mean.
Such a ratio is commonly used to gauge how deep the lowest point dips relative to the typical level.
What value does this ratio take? 0.993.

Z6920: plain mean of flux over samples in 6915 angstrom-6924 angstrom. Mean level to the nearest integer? 14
